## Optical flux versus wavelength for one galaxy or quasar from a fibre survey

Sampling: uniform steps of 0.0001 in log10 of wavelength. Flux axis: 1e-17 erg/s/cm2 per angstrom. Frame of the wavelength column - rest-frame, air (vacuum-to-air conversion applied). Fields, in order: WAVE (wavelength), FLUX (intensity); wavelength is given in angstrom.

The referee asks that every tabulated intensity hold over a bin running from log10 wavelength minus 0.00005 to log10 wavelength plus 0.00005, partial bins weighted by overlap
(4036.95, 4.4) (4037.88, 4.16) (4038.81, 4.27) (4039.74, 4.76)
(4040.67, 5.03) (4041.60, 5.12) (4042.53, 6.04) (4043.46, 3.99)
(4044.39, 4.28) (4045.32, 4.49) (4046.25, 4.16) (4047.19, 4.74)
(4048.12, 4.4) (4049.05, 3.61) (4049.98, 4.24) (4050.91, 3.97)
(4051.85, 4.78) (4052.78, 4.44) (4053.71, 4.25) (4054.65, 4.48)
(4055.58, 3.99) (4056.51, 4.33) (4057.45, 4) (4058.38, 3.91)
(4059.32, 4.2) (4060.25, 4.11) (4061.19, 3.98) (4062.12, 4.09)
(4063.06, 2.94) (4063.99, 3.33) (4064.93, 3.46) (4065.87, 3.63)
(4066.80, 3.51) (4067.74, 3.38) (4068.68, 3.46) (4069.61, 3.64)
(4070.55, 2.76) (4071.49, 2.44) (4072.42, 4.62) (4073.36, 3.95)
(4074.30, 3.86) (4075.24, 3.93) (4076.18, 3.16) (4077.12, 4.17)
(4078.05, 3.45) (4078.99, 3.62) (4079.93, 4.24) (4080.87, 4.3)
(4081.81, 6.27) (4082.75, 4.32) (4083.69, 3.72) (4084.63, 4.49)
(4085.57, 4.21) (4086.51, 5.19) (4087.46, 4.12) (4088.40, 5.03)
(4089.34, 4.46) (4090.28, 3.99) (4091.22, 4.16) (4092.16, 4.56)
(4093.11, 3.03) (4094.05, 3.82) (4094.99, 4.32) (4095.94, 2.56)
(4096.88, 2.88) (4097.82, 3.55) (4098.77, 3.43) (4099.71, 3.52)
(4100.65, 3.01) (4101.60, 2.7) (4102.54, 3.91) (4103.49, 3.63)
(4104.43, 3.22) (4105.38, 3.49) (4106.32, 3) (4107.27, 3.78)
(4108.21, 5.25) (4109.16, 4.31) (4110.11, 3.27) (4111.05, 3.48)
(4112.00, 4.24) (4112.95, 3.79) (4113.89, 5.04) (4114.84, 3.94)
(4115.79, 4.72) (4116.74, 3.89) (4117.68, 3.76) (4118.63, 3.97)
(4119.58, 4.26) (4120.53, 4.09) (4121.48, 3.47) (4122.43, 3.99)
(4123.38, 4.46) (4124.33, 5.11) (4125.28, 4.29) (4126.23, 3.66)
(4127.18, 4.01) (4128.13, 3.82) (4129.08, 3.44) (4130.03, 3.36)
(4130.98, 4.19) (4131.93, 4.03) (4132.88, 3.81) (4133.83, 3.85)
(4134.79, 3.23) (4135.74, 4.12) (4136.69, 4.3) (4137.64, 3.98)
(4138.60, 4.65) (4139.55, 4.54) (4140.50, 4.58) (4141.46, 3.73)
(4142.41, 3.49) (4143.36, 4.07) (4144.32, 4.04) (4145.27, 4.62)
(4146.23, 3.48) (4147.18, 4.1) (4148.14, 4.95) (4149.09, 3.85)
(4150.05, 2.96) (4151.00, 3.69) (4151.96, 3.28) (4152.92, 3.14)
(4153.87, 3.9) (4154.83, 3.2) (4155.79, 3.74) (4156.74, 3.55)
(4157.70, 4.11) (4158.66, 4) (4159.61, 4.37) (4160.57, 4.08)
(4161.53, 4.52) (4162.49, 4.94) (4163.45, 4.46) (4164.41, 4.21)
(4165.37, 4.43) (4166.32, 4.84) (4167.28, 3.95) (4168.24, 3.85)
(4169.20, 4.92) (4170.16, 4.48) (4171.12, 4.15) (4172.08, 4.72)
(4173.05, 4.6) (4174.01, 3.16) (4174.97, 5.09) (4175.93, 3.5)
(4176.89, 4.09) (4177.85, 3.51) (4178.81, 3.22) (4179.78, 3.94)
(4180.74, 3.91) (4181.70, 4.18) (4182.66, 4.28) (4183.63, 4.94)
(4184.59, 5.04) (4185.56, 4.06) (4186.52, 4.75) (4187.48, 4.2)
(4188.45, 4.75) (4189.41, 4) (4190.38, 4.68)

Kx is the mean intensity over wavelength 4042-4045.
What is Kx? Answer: 4.8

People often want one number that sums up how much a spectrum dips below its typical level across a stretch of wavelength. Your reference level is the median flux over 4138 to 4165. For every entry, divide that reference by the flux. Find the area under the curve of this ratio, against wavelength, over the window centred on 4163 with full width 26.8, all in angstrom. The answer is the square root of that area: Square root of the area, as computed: 5.23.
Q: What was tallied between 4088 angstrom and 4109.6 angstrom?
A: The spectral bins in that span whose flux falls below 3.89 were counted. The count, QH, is 14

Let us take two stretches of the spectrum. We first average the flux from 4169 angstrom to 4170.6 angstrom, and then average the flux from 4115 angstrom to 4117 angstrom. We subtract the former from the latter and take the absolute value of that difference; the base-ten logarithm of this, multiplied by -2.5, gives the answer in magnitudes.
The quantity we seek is 1.0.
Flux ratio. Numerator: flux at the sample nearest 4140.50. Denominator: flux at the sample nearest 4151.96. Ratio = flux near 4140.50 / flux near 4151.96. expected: 1.40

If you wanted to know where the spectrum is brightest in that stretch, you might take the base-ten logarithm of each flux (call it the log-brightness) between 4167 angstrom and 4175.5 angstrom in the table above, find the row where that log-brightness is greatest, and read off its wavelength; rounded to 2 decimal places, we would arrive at 4174.97 angstrom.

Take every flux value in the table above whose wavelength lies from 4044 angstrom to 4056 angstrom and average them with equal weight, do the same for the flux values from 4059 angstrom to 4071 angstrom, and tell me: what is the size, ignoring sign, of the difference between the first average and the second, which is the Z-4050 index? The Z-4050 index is 0.7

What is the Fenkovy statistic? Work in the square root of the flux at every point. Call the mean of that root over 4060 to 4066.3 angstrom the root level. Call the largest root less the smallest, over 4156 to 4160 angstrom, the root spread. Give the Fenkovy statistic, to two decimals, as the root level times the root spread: 0.39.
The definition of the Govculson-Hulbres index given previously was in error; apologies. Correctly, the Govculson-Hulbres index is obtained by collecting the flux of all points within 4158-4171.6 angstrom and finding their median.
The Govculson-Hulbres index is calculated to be 4.4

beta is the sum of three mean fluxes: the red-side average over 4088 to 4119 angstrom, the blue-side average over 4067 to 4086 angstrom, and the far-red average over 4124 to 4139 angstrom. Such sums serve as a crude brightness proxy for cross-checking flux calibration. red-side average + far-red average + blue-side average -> 11.7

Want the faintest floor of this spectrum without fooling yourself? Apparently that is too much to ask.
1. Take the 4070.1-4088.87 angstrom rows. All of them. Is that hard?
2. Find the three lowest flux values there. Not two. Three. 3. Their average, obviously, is 2.8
